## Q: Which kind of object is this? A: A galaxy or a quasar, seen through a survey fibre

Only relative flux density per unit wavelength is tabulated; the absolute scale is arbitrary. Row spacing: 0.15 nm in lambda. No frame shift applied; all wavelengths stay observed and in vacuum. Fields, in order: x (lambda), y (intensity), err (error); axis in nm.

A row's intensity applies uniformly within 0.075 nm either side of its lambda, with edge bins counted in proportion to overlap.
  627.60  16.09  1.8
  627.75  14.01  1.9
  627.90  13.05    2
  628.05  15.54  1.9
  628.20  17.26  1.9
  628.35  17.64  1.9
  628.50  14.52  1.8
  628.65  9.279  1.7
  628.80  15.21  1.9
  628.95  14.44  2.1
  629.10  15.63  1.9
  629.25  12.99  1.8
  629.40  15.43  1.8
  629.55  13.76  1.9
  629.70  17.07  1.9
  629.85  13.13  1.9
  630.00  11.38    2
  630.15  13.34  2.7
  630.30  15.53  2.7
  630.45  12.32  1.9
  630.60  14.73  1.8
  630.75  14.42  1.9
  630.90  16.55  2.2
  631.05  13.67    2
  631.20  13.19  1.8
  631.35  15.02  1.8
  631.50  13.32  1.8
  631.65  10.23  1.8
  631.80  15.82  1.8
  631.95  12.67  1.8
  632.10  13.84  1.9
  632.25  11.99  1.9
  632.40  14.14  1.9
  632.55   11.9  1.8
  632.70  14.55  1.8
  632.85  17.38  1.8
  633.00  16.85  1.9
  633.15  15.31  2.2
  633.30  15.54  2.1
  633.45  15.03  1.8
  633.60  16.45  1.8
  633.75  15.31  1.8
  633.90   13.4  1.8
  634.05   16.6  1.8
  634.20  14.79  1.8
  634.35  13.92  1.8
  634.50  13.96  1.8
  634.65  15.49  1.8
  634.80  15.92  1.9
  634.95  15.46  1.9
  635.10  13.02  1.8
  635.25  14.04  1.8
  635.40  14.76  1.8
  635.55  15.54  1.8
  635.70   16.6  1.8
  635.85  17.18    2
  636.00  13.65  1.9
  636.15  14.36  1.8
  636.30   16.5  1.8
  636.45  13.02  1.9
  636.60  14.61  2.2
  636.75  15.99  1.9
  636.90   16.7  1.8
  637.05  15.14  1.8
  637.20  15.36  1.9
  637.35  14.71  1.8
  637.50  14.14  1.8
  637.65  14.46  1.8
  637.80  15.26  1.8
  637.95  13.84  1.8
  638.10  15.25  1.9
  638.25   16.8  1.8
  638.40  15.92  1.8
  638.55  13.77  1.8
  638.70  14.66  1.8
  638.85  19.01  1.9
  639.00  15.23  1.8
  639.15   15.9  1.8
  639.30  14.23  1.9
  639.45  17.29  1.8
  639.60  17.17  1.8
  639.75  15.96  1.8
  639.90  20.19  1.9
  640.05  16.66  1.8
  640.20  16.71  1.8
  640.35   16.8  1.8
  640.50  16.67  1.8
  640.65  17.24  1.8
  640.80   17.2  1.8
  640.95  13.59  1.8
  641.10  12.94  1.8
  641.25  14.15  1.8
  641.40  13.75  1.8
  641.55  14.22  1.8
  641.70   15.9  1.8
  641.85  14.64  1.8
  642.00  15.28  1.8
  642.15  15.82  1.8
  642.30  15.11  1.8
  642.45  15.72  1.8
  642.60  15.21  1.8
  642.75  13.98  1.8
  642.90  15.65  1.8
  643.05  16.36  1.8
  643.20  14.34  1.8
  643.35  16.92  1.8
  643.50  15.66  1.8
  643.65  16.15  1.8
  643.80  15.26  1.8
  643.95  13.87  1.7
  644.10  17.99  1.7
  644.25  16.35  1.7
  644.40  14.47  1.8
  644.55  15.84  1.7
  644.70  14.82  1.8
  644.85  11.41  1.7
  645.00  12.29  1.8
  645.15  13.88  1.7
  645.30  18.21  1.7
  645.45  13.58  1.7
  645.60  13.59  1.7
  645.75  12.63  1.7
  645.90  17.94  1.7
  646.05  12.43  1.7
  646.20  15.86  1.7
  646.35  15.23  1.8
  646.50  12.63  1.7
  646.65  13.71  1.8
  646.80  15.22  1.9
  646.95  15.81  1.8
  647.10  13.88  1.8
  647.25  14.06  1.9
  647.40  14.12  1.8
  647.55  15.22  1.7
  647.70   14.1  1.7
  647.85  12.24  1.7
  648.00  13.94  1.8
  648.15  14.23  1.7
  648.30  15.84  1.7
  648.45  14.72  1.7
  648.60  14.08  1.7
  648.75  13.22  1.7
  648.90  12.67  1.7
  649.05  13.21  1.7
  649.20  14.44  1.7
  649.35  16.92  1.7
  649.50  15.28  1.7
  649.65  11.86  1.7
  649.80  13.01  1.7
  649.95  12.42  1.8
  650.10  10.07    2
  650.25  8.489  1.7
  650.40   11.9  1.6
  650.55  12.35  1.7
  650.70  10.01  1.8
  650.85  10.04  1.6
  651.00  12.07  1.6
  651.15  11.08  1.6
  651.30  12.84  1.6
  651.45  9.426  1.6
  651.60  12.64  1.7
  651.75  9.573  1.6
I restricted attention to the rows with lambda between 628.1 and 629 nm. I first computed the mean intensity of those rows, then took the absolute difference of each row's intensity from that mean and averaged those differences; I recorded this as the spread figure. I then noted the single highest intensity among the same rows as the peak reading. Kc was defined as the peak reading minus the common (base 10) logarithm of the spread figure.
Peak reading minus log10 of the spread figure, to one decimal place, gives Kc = 17.3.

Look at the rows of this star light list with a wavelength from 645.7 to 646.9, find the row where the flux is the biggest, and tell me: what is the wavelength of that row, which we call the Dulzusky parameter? 645.90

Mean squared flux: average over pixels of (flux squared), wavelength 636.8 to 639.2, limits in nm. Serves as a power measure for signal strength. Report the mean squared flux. 238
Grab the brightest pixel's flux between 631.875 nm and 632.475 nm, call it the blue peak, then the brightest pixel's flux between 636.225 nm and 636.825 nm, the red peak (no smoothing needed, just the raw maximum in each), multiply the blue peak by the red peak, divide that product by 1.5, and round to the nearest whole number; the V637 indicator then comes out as 156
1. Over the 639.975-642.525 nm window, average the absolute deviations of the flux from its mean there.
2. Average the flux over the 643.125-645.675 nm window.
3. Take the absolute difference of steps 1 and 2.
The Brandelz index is 13.8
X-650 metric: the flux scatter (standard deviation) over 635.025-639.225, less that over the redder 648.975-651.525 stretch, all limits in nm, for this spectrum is -0.8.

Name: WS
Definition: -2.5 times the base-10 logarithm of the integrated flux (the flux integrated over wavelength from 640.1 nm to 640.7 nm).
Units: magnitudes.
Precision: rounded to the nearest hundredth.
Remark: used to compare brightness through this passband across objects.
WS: -2.51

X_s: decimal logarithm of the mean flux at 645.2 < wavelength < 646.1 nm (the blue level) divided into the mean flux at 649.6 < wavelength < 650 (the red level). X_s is -0.07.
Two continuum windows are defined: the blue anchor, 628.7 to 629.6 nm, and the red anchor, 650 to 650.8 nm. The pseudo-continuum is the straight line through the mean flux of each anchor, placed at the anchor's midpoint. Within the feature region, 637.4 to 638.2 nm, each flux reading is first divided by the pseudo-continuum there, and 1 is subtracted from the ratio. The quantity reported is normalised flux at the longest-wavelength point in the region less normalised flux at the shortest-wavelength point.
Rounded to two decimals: 0.10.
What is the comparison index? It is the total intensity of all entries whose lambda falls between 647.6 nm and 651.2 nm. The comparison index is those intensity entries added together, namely 308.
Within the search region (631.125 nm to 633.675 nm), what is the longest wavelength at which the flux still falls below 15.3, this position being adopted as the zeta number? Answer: 633.45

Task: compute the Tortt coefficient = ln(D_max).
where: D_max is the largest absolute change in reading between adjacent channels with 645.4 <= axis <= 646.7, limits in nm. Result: 1.7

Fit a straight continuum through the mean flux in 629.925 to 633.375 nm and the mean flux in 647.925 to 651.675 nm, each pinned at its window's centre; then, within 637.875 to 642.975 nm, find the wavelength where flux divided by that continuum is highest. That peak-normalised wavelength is 639.90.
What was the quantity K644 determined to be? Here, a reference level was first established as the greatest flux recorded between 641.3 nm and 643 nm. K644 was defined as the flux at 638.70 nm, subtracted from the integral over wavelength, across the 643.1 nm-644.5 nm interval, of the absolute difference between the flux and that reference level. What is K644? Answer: -13.2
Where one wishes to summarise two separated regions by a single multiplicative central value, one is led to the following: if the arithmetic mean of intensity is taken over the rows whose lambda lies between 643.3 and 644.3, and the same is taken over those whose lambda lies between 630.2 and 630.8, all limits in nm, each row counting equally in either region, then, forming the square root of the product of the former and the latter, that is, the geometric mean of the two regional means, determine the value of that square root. 15.1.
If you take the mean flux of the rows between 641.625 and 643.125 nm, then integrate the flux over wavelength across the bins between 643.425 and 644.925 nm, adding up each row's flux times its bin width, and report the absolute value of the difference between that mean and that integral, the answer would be 7.4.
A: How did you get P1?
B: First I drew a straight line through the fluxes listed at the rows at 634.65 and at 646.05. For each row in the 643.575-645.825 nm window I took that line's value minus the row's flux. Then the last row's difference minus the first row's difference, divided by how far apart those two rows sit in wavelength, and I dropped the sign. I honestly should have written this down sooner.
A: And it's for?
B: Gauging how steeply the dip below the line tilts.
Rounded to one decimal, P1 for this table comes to 1.4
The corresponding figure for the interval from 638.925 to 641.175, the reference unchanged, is 0.8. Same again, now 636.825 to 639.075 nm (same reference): 0.4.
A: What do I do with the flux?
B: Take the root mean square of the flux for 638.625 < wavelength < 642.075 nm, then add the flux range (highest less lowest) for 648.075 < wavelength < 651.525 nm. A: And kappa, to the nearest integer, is 24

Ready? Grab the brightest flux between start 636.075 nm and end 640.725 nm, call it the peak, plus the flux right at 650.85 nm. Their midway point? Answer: 15.1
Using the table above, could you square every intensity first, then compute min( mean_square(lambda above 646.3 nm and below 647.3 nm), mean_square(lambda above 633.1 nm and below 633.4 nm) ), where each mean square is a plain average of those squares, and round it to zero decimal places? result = 207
